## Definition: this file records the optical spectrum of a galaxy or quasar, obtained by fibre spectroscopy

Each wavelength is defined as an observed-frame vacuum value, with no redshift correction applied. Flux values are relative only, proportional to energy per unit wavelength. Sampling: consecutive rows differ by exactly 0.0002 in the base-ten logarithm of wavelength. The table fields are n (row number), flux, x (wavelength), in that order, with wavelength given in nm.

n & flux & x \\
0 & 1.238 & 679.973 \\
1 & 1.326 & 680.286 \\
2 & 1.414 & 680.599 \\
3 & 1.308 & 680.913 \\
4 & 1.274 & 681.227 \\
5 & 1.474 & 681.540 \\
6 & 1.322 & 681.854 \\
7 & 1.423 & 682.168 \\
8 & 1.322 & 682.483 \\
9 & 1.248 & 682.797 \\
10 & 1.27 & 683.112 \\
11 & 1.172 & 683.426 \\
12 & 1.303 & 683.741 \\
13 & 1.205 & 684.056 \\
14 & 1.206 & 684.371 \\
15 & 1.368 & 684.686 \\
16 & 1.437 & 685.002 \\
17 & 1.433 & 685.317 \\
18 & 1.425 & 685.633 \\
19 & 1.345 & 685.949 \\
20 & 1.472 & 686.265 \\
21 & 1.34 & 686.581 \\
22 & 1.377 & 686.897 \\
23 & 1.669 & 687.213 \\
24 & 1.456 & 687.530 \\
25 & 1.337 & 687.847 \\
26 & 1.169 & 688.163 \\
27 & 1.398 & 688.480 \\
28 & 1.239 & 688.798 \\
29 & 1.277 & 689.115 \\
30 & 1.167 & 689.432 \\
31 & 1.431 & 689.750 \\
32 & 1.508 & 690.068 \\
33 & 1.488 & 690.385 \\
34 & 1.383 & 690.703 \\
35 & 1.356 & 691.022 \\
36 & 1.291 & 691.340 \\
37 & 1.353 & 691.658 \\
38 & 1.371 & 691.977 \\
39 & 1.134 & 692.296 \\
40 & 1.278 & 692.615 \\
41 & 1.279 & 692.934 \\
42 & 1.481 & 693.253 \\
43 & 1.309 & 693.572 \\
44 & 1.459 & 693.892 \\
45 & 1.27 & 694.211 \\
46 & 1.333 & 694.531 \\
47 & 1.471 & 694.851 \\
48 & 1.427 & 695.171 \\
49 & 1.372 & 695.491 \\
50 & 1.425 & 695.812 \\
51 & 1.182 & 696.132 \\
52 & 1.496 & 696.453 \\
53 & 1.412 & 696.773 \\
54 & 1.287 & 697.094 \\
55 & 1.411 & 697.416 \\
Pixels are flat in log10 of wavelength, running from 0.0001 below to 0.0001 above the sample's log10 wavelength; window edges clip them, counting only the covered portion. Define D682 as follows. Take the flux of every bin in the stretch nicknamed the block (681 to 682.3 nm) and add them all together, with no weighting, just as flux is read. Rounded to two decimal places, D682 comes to 5.49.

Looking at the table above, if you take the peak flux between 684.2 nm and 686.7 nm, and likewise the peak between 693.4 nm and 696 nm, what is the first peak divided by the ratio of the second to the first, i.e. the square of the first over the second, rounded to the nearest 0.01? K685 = 1.47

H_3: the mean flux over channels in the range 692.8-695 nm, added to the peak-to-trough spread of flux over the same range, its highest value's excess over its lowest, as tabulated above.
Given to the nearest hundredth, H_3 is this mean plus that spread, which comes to 1.58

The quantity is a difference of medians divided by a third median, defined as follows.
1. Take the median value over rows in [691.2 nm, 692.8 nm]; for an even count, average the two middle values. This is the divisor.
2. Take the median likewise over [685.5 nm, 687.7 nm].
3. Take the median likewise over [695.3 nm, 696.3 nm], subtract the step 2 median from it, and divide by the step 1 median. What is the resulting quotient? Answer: -0.04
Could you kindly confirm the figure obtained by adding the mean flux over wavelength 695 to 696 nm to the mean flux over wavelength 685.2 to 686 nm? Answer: 2.81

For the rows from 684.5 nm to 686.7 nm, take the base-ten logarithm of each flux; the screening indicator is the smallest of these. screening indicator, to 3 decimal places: 0.127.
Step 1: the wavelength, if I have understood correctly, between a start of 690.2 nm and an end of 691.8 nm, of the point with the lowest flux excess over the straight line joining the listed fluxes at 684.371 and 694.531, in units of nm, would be 691.340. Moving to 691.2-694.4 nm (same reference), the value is 692.296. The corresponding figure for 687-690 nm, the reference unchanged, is 689.432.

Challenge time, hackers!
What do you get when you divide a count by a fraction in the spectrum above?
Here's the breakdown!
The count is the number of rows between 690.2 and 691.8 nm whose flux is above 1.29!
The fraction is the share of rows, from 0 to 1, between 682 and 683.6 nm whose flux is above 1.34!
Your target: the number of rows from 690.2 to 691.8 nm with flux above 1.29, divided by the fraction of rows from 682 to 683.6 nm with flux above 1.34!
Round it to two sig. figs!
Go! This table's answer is 25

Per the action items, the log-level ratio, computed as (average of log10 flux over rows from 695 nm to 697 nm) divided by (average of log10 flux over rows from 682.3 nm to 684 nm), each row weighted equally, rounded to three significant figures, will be 1.39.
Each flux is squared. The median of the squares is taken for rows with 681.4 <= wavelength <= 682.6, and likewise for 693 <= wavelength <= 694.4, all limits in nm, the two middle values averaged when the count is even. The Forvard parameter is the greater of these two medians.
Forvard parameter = 1.92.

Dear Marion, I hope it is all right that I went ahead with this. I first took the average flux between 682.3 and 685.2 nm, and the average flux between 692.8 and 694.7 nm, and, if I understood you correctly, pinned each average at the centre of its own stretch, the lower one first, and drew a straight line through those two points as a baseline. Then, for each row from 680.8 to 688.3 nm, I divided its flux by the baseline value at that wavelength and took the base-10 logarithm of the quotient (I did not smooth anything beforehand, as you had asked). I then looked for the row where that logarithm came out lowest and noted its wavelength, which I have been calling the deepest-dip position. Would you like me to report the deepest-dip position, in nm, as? 688.163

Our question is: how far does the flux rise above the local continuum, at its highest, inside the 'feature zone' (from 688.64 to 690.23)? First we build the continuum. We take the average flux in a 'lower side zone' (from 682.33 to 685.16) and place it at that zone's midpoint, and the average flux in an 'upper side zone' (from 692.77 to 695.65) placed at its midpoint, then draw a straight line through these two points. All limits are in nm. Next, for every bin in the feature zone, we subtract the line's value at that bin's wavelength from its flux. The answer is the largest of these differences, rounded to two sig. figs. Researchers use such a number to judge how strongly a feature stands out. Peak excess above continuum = 0.17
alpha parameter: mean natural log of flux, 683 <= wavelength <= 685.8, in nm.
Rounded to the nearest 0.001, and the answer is 0.270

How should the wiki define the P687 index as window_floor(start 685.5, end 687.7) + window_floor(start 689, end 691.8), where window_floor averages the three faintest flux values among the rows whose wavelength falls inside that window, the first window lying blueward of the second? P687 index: 2.60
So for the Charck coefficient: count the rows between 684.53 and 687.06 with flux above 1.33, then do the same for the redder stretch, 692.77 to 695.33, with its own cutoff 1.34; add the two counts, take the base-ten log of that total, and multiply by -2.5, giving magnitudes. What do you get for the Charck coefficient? -2.70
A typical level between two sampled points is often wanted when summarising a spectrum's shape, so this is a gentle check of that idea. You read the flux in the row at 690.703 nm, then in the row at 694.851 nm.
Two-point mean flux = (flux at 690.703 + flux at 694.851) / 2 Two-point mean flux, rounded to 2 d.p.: 1.43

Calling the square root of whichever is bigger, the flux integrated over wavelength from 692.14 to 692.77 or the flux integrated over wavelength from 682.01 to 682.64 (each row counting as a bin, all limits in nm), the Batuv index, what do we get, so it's 0.929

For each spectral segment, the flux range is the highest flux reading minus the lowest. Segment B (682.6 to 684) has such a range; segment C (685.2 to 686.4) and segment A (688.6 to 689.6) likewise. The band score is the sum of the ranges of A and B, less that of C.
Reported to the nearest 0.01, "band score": 0.11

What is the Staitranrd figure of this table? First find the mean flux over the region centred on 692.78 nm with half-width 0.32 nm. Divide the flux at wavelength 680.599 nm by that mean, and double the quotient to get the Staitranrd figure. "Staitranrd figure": 2.21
